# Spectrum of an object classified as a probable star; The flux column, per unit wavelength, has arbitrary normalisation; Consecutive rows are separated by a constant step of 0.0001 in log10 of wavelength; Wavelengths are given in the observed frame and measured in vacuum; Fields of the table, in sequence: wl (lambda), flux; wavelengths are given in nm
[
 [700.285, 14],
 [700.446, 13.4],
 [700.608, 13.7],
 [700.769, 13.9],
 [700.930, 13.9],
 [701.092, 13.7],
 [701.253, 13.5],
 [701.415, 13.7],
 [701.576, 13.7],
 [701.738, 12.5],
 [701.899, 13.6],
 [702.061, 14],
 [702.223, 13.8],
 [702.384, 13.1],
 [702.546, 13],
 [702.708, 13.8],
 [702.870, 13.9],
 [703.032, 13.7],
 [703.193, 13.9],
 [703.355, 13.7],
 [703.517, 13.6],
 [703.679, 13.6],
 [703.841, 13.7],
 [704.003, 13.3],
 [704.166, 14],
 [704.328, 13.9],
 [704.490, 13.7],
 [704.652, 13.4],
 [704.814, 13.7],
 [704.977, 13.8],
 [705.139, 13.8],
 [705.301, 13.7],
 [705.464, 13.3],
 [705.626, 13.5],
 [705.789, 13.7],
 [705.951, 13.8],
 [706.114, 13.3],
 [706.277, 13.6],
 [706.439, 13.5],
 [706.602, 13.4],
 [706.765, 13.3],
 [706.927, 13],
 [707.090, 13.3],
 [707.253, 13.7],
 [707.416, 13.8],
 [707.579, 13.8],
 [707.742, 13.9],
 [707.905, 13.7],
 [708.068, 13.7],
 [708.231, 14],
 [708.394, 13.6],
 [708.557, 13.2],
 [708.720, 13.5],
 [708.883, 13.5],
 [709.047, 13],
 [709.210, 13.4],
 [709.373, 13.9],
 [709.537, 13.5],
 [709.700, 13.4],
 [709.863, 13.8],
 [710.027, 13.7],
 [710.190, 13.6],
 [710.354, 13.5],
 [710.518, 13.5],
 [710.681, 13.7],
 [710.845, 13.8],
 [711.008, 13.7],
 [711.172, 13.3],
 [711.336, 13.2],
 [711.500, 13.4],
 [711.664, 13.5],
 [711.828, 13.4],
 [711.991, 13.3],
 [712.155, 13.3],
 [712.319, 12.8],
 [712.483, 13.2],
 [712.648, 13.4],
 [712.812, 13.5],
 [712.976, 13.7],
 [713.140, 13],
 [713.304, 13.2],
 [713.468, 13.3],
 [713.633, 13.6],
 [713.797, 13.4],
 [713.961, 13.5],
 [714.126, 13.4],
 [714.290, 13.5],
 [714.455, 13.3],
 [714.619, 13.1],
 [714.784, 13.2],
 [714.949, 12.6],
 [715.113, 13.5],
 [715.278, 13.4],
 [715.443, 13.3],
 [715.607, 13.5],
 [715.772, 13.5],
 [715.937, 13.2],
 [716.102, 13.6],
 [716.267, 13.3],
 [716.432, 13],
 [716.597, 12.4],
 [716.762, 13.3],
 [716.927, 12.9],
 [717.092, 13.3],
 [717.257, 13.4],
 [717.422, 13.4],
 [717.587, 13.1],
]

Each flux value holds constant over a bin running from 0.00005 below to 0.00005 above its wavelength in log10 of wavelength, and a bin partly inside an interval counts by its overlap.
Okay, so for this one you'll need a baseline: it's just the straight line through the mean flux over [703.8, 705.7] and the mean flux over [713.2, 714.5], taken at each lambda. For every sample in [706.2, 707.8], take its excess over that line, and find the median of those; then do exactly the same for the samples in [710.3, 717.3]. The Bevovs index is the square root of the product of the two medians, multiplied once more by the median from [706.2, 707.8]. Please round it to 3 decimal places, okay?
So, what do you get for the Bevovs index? -0.002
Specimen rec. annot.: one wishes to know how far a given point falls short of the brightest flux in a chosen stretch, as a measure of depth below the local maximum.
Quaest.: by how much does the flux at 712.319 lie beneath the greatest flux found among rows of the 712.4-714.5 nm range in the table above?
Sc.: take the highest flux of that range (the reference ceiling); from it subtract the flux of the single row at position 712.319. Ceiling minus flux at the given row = 0.90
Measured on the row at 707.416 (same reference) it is -0.10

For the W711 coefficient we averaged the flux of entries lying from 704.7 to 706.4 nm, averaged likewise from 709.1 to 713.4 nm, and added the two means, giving 27.1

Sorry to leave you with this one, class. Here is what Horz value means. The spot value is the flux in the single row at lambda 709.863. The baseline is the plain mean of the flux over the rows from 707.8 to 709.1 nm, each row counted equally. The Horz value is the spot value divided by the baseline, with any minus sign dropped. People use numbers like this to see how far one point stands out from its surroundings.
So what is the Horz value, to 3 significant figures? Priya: 1.02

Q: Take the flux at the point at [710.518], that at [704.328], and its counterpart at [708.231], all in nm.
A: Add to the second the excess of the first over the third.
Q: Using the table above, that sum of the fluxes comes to 13.4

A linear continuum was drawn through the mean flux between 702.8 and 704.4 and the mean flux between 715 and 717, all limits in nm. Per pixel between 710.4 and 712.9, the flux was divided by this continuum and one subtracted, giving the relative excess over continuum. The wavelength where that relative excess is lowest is 712.319 nm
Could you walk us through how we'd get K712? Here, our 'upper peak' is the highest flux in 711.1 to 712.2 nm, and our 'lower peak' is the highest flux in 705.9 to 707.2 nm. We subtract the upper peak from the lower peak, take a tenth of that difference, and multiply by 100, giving 3.0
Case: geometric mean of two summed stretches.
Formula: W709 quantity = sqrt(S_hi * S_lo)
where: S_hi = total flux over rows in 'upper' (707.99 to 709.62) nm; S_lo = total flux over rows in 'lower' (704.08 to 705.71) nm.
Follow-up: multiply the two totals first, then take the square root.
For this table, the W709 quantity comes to 136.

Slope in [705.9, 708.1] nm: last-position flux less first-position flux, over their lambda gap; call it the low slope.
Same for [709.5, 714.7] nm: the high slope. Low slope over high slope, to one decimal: 0.6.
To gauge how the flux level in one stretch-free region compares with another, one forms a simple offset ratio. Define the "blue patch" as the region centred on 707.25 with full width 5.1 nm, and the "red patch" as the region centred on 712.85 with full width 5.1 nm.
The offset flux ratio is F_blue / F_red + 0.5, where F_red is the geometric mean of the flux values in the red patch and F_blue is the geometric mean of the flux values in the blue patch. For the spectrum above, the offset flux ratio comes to 1.51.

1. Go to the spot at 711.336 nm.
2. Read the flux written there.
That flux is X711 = 13.2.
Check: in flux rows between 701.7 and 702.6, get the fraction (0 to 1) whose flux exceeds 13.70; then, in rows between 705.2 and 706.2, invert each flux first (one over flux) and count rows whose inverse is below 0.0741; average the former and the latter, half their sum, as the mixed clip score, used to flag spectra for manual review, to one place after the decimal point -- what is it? 2.2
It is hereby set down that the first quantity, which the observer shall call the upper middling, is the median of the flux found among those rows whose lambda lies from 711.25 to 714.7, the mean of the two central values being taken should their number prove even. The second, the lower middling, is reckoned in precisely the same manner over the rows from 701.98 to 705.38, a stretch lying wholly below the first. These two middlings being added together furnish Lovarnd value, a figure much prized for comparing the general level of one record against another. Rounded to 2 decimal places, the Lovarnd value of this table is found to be 27.10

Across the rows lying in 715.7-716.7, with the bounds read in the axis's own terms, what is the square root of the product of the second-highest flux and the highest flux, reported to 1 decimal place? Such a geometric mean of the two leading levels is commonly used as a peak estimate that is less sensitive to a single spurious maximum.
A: 13.5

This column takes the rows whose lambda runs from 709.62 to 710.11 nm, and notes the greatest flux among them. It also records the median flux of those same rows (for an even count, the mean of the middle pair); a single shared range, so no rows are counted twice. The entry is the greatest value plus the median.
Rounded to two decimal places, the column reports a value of 27.50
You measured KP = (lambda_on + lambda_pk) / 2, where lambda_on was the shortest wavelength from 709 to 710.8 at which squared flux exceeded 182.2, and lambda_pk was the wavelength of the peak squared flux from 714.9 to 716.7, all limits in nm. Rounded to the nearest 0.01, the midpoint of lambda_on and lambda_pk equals 712.74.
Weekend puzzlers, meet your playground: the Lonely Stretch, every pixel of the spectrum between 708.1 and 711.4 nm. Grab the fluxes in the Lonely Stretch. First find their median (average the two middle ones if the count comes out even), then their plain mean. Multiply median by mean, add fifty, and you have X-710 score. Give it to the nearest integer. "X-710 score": 233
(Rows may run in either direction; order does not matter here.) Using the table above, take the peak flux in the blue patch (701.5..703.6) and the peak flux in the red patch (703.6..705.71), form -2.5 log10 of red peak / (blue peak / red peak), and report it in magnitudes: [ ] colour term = -2.87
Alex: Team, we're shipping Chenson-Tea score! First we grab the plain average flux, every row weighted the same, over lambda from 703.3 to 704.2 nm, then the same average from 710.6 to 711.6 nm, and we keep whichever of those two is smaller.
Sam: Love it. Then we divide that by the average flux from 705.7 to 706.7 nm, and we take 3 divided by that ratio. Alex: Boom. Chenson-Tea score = 3.01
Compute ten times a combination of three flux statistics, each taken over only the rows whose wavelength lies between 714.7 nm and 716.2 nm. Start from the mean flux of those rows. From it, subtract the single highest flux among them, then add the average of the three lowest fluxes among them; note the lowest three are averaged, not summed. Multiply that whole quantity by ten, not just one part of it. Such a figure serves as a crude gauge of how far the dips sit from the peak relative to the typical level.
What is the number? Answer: 127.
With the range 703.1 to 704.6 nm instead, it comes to 132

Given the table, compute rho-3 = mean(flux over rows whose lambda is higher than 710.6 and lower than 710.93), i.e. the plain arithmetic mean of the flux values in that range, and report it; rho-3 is 13.8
